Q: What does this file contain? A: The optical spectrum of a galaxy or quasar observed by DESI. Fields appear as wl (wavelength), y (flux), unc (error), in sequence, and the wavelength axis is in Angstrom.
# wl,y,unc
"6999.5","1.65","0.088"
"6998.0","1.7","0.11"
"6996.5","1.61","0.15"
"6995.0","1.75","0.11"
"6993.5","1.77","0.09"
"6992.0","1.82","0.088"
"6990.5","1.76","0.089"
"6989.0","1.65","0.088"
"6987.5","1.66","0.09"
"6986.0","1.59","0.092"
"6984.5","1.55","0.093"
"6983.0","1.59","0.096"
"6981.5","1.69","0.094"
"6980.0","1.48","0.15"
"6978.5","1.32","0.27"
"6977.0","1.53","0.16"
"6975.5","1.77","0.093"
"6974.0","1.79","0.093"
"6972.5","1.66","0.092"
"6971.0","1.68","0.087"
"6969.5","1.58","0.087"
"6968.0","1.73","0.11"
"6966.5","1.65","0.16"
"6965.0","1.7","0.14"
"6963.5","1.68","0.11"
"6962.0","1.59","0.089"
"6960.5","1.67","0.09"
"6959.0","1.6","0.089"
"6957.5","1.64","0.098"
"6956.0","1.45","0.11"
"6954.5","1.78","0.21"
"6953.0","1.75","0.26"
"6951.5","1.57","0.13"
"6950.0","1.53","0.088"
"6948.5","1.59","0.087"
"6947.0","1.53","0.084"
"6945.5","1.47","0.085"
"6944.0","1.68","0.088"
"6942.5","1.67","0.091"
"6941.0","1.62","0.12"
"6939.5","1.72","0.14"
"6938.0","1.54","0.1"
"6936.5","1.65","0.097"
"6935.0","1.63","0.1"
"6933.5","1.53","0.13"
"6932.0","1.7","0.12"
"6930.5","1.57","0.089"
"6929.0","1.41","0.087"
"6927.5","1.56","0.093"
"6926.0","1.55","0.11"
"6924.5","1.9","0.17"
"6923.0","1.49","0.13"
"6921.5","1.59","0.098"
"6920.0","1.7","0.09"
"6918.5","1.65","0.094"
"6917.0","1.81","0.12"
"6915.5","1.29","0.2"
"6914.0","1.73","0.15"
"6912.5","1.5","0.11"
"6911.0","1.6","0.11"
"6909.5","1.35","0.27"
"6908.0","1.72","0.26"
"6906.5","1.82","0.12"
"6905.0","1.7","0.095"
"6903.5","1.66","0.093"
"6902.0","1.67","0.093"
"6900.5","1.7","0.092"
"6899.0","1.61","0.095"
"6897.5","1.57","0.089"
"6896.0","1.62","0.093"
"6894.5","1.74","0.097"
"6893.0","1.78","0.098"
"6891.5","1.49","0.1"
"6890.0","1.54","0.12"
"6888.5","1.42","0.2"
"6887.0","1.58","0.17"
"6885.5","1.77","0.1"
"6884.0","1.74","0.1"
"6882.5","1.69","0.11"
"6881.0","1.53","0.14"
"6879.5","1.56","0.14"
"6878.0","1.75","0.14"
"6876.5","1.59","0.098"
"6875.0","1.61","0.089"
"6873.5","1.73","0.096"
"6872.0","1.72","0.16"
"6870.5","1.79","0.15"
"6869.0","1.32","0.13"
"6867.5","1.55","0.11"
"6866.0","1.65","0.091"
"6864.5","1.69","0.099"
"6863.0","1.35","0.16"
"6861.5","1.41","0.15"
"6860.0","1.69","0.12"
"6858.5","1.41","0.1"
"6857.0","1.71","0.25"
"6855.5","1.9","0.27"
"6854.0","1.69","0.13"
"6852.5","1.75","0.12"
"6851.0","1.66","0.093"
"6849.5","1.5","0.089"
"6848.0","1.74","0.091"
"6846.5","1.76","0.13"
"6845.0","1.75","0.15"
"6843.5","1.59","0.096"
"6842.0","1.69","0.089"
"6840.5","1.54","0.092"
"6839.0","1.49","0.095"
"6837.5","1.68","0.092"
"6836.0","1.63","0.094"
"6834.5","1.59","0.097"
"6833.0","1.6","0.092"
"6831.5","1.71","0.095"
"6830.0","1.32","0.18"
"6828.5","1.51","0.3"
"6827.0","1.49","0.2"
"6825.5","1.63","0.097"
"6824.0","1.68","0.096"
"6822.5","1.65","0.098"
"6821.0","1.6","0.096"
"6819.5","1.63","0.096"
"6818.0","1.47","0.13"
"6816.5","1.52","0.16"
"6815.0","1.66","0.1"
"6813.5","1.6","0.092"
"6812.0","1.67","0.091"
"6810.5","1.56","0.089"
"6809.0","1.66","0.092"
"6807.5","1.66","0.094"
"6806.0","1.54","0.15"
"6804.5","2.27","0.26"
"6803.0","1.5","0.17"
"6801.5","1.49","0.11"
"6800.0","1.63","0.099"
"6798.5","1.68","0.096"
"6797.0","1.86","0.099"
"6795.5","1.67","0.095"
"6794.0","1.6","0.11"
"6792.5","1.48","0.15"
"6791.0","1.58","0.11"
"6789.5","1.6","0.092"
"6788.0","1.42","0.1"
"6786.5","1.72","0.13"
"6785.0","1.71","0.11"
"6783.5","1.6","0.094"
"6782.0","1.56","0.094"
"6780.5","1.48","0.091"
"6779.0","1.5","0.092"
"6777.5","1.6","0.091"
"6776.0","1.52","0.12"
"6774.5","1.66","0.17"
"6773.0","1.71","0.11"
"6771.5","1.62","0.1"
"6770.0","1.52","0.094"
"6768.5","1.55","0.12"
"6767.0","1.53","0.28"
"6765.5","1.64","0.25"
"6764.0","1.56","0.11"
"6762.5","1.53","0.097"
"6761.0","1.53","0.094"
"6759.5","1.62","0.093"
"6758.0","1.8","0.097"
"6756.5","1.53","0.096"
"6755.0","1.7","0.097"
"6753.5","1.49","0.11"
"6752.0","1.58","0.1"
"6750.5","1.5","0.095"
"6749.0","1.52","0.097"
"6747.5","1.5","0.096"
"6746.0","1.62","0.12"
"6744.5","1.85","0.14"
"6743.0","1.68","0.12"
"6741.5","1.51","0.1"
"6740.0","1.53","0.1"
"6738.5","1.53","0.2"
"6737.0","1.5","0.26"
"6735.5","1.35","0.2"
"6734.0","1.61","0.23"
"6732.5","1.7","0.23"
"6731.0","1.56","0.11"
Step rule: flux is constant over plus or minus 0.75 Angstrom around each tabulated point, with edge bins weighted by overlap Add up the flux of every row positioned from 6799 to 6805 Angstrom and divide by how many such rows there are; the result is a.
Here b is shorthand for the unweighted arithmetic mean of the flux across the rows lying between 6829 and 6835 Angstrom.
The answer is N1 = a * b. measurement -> 2.68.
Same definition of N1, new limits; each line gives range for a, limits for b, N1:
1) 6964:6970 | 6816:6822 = 2.59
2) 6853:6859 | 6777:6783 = 2.57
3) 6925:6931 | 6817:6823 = 2.42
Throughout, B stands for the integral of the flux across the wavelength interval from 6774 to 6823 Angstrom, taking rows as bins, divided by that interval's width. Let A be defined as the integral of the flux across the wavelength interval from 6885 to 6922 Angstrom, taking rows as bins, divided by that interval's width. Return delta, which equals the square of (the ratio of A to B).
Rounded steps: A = 1.62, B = 1.62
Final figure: 1.01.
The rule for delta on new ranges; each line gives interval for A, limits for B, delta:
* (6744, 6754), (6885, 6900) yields 0.96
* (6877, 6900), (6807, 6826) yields 1.02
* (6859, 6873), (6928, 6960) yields 0.97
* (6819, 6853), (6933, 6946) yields 1.00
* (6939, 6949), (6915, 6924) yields 1.00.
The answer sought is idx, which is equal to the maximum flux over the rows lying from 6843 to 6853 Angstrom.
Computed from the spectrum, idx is 1.76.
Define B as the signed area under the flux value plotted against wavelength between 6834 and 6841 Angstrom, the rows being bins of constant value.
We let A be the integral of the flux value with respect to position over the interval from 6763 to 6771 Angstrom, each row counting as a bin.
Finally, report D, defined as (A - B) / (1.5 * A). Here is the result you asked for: 0.07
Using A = 12.5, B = 11.1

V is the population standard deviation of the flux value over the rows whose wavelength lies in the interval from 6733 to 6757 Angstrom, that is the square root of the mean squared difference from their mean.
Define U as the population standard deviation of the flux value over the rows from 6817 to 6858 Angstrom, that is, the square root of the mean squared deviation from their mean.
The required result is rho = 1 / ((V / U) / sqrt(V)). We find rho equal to 0.35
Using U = 0.12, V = 0.109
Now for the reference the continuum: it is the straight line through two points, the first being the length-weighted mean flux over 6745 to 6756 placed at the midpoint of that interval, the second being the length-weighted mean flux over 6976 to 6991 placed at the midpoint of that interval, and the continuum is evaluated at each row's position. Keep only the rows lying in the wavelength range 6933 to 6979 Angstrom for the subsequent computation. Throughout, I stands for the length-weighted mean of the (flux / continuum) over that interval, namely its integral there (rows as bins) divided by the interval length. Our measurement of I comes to 1.03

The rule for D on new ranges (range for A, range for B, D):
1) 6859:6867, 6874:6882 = -0.03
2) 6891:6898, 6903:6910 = -0.01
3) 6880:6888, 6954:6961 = 0.09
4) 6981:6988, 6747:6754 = 0.04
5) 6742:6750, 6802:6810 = -0.04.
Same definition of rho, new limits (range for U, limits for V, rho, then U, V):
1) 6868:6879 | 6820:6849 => 0.46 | 0.15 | 0.107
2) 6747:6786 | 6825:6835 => 0.24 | 0.08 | 0.116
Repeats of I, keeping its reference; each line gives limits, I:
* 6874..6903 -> 1.04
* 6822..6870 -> 1.02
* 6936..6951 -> 1.01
